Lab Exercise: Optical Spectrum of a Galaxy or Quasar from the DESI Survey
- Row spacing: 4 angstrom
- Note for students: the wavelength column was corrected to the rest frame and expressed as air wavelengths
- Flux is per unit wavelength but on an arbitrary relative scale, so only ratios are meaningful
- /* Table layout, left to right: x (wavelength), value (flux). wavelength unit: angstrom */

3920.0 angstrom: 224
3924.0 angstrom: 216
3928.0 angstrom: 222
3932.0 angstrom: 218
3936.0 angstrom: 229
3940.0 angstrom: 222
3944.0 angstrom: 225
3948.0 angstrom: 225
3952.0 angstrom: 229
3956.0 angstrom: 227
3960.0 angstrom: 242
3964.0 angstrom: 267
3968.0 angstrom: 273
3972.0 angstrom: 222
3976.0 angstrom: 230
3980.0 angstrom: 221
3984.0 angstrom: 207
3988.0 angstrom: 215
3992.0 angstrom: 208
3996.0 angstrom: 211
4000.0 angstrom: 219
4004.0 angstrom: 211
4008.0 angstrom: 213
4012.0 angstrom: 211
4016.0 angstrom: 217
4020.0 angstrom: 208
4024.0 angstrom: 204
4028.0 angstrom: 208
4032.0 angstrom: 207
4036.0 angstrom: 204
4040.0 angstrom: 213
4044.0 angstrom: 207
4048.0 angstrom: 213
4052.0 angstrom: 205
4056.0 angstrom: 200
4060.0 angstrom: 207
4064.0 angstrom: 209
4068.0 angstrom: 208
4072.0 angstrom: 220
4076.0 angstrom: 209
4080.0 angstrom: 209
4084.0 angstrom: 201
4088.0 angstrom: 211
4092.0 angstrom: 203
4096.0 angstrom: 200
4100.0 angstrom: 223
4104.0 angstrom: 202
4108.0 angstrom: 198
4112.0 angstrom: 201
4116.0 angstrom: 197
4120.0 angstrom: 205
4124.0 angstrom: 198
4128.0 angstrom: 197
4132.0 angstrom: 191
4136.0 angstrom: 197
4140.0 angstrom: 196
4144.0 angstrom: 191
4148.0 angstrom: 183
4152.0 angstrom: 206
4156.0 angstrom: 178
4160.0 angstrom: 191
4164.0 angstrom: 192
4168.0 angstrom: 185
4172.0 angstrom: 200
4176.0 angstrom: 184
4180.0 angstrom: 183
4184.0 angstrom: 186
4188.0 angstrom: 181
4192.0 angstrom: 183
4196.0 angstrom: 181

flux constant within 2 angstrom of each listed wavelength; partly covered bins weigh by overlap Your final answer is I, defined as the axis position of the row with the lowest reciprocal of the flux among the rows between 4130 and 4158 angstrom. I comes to 4152.0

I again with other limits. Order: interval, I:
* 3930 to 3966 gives 3964.0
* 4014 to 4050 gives 4016.0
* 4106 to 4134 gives 4120.0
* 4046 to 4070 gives 4048.0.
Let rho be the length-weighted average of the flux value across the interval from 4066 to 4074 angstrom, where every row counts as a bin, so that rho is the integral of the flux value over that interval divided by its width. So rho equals 214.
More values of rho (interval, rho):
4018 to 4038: 206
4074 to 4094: 207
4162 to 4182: 189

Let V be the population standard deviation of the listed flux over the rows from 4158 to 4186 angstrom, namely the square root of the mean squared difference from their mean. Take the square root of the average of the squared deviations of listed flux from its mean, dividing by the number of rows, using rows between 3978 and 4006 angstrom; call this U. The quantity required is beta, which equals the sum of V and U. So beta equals 11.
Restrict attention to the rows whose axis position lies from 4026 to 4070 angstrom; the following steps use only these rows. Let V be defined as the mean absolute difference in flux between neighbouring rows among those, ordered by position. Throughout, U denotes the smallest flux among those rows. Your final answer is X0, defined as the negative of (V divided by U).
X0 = -0.02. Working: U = 200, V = 4.8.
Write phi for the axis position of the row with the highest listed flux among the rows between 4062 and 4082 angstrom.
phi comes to 4072.0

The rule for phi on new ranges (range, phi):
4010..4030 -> 4016.0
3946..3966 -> 3964.0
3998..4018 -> 4000.0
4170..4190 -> 4172.0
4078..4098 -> 4088.0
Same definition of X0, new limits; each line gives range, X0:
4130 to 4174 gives -0.06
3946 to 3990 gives -0.07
